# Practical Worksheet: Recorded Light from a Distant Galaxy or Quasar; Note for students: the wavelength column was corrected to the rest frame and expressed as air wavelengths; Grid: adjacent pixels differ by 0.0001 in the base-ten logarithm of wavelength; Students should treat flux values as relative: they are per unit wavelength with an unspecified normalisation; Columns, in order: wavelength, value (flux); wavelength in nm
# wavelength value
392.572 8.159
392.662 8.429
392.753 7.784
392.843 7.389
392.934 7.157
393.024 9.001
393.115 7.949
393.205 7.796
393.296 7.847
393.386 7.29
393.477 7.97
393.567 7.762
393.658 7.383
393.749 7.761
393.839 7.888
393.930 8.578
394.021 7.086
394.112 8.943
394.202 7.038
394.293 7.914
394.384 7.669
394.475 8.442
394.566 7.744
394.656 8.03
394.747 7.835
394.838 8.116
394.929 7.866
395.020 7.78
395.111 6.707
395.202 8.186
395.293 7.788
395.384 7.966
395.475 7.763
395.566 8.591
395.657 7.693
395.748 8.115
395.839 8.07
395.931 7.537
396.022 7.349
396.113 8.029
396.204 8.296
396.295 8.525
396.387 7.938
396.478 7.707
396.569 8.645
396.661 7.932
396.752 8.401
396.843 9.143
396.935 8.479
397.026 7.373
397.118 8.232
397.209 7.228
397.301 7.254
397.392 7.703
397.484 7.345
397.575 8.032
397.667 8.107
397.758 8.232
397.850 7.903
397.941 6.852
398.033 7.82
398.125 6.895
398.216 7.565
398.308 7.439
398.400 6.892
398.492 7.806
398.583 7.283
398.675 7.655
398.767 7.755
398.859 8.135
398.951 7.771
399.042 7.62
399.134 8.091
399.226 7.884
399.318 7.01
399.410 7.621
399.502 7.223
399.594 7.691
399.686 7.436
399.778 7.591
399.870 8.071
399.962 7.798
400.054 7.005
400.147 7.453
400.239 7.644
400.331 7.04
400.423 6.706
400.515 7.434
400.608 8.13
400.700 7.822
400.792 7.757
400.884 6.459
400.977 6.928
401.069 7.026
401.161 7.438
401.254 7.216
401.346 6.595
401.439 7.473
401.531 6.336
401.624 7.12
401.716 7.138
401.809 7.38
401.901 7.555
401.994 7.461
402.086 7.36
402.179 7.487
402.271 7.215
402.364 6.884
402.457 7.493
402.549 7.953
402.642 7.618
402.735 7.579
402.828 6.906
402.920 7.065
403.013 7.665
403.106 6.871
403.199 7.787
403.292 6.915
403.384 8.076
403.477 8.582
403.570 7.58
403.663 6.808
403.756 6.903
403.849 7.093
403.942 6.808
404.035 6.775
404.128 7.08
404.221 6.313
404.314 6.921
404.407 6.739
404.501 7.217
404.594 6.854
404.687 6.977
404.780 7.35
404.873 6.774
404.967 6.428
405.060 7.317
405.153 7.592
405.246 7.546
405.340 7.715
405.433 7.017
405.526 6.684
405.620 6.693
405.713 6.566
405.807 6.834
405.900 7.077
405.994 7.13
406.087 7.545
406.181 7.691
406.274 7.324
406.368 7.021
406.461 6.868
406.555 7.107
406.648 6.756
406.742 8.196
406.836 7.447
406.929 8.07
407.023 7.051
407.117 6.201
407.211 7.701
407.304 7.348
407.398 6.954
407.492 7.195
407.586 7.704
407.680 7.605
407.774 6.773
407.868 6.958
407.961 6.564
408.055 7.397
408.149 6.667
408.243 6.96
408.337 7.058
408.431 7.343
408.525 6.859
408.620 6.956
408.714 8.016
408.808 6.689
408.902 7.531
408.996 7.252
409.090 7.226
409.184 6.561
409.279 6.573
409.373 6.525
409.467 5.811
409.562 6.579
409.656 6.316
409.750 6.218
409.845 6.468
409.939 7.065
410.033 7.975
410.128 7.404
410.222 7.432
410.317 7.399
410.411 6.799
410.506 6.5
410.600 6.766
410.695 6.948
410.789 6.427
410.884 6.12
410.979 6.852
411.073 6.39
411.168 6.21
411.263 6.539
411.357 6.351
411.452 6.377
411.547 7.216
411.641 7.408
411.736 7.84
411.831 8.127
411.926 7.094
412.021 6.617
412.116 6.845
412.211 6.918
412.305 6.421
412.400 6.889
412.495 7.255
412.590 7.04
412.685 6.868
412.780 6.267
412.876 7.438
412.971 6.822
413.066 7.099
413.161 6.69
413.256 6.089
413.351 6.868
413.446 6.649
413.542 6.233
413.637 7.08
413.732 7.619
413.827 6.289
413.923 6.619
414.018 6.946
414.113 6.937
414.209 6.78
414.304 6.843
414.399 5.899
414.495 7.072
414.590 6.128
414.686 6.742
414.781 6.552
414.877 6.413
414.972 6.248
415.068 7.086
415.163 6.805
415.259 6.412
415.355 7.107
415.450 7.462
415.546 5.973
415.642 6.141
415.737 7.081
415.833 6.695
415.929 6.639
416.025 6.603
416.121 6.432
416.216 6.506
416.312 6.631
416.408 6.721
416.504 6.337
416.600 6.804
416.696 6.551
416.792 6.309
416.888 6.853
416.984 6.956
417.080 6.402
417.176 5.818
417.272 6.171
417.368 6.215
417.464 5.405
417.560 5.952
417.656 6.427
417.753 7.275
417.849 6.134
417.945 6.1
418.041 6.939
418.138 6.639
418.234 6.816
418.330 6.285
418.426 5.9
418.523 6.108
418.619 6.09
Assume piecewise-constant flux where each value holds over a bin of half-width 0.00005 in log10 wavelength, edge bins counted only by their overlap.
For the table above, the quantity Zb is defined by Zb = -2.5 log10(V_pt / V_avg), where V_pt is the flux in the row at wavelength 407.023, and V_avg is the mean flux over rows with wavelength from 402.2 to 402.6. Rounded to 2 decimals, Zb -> 0.05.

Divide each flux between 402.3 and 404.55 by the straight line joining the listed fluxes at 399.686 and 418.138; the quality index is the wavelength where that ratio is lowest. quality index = 404.221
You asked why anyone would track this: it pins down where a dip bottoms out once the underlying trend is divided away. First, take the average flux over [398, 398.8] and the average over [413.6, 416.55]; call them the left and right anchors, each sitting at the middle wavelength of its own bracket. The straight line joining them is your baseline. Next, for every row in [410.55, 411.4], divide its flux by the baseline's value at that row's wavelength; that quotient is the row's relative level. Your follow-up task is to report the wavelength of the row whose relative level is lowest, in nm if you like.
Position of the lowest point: 410.884 nm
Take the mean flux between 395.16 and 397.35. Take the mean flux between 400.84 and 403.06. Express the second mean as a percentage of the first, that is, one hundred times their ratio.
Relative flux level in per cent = 90.2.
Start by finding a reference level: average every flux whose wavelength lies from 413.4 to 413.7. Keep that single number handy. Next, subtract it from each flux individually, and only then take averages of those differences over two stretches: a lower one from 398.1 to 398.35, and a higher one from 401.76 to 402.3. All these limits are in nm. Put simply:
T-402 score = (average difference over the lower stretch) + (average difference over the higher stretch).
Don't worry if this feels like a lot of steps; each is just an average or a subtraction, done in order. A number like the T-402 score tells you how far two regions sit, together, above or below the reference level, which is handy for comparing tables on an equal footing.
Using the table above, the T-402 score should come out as 1.4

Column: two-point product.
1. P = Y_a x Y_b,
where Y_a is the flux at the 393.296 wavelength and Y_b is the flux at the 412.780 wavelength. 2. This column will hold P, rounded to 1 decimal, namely 49.2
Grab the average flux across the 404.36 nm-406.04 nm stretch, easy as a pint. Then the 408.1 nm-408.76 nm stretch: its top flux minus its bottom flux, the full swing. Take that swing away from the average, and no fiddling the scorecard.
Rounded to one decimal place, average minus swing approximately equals 5.7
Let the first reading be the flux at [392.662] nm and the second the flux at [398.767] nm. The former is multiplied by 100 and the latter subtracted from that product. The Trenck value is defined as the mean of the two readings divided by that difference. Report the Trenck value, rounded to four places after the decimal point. 0.0097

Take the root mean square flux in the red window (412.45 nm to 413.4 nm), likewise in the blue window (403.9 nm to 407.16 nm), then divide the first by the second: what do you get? 0.97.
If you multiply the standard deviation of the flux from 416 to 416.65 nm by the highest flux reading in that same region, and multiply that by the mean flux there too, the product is 7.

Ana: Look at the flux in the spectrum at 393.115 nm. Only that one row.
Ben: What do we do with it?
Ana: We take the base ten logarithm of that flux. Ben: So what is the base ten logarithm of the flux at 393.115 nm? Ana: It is 0.90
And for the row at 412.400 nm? 0.84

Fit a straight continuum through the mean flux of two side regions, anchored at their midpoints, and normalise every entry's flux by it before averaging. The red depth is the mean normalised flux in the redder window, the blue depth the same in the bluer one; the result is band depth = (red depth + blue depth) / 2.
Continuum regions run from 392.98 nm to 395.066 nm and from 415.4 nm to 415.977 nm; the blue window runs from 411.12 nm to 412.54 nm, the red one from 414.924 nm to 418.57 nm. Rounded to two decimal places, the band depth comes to 1.00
